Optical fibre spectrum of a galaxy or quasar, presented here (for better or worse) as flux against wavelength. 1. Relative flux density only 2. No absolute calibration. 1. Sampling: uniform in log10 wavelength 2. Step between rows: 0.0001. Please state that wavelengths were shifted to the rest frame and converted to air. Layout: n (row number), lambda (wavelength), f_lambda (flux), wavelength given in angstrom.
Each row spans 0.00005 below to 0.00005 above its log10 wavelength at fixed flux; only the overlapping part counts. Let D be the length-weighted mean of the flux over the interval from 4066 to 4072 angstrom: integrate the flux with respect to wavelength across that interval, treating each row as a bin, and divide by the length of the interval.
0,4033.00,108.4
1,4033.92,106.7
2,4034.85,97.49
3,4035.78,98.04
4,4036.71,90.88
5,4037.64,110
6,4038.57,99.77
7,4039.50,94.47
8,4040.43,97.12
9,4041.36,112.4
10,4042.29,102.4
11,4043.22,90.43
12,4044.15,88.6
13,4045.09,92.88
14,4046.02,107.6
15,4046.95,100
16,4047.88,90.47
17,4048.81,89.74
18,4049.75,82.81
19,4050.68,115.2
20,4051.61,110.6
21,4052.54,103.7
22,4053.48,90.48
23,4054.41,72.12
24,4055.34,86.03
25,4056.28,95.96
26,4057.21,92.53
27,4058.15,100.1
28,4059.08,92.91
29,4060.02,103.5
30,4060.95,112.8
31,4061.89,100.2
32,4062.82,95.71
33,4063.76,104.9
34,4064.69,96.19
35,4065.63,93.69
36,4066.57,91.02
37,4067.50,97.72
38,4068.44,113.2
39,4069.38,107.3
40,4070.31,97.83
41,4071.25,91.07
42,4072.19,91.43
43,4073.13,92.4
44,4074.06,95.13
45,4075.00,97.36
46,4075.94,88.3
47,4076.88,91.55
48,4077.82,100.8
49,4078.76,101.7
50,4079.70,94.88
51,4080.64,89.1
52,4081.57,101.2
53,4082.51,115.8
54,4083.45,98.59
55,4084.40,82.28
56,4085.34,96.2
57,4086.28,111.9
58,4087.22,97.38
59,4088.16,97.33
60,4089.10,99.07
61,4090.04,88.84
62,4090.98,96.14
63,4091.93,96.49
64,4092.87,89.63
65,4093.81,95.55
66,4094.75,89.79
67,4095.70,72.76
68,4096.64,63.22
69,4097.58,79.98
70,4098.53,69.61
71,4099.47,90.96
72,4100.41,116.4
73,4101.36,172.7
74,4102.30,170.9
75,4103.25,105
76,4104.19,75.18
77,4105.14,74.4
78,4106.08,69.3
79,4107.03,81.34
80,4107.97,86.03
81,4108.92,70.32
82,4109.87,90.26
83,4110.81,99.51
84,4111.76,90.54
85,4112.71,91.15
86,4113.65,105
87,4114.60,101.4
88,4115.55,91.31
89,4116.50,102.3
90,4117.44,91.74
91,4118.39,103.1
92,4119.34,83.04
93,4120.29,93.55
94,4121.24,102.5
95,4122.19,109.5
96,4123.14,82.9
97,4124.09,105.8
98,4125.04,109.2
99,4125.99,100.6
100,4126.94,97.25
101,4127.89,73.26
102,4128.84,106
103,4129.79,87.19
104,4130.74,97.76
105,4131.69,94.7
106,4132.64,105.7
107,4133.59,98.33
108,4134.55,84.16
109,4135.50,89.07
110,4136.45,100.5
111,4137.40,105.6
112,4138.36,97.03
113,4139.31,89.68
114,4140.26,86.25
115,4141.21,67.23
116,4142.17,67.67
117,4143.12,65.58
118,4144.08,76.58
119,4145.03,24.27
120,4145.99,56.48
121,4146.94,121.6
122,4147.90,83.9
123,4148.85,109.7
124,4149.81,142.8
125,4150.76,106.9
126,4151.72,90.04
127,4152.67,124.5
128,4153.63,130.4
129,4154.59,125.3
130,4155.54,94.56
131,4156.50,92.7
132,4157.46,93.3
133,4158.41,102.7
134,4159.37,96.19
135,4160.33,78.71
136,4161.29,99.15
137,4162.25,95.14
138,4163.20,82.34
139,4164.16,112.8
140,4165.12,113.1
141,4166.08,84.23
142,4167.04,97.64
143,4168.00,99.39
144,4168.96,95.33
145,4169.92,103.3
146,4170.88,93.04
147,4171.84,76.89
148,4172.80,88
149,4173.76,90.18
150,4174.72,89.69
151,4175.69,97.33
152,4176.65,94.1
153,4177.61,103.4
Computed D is 99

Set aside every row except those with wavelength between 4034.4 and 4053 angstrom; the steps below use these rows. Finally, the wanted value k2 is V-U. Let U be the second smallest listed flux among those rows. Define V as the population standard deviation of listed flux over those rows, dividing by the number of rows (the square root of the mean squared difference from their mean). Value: -80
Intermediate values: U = 88.6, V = 8.8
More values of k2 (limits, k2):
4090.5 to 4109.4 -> -40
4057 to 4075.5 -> -84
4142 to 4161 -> -29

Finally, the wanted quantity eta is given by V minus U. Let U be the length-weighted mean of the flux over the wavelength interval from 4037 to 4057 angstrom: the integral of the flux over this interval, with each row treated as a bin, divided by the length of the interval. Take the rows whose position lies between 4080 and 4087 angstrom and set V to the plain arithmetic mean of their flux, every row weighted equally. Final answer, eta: 2.6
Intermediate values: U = 97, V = 99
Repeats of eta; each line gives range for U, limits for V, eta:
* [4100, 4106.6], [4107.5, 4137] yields -16.7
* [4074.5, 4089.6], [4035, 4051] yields 0.1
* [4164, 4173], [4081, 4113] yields -1.2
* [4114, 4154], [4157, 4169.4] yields 2.0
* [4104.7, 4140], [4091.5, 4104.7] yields 5.6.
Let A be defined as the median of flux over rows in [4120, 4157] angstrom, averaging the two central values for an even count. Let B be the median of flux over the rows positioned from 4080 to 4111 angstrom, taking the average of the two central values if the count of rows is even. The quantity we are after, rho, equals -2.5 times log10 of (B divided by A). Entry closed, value 0.07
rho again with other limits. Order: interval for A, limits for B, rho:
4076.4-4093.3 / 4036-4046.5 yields 0.00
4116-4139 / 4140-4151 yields 0.22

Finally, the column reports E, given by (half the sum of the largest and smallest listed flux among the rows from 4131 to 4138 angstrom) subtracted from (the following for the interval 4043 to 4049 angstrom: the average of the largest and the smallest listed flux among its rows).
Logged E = 3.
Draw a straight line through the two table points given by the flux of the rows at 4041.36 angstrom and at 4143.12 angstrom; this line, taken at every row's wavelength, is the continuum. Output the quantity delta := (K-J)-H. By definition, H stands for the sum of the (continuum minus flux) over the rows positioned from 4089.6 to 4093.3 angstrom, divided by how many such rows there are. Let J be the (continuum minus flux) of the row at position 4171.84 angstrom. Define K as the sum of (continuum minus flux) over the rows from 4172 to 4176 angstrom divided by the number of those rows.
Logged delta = -12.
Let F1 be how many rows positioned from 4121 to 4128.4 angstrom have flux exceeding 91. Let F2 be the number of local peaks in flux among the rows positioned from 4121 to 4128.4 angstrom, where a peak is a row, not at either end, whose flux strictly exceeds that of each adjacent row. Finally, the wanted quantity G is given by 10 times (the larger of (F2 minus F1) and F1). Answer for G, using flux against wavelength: 60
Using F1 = 6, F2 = 2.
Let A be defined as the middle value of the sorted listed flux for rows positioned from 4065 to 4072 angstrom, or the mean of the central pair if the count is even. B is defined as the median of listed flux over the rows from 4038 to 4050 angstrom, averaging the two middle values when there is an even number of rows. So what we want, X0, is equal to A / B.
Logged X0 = 1.03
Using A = 97.7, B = 94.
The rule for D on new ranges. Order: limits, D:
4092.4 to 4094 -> 92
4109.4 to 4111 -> 94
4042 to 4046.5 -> 96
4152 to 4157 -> 112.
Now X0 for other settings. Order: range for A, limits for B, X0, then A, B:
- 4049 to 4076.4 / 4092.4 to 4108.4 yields 1.12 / 96.0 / 86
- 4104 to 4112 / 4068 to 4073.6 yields 0.86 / 81.3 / 95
